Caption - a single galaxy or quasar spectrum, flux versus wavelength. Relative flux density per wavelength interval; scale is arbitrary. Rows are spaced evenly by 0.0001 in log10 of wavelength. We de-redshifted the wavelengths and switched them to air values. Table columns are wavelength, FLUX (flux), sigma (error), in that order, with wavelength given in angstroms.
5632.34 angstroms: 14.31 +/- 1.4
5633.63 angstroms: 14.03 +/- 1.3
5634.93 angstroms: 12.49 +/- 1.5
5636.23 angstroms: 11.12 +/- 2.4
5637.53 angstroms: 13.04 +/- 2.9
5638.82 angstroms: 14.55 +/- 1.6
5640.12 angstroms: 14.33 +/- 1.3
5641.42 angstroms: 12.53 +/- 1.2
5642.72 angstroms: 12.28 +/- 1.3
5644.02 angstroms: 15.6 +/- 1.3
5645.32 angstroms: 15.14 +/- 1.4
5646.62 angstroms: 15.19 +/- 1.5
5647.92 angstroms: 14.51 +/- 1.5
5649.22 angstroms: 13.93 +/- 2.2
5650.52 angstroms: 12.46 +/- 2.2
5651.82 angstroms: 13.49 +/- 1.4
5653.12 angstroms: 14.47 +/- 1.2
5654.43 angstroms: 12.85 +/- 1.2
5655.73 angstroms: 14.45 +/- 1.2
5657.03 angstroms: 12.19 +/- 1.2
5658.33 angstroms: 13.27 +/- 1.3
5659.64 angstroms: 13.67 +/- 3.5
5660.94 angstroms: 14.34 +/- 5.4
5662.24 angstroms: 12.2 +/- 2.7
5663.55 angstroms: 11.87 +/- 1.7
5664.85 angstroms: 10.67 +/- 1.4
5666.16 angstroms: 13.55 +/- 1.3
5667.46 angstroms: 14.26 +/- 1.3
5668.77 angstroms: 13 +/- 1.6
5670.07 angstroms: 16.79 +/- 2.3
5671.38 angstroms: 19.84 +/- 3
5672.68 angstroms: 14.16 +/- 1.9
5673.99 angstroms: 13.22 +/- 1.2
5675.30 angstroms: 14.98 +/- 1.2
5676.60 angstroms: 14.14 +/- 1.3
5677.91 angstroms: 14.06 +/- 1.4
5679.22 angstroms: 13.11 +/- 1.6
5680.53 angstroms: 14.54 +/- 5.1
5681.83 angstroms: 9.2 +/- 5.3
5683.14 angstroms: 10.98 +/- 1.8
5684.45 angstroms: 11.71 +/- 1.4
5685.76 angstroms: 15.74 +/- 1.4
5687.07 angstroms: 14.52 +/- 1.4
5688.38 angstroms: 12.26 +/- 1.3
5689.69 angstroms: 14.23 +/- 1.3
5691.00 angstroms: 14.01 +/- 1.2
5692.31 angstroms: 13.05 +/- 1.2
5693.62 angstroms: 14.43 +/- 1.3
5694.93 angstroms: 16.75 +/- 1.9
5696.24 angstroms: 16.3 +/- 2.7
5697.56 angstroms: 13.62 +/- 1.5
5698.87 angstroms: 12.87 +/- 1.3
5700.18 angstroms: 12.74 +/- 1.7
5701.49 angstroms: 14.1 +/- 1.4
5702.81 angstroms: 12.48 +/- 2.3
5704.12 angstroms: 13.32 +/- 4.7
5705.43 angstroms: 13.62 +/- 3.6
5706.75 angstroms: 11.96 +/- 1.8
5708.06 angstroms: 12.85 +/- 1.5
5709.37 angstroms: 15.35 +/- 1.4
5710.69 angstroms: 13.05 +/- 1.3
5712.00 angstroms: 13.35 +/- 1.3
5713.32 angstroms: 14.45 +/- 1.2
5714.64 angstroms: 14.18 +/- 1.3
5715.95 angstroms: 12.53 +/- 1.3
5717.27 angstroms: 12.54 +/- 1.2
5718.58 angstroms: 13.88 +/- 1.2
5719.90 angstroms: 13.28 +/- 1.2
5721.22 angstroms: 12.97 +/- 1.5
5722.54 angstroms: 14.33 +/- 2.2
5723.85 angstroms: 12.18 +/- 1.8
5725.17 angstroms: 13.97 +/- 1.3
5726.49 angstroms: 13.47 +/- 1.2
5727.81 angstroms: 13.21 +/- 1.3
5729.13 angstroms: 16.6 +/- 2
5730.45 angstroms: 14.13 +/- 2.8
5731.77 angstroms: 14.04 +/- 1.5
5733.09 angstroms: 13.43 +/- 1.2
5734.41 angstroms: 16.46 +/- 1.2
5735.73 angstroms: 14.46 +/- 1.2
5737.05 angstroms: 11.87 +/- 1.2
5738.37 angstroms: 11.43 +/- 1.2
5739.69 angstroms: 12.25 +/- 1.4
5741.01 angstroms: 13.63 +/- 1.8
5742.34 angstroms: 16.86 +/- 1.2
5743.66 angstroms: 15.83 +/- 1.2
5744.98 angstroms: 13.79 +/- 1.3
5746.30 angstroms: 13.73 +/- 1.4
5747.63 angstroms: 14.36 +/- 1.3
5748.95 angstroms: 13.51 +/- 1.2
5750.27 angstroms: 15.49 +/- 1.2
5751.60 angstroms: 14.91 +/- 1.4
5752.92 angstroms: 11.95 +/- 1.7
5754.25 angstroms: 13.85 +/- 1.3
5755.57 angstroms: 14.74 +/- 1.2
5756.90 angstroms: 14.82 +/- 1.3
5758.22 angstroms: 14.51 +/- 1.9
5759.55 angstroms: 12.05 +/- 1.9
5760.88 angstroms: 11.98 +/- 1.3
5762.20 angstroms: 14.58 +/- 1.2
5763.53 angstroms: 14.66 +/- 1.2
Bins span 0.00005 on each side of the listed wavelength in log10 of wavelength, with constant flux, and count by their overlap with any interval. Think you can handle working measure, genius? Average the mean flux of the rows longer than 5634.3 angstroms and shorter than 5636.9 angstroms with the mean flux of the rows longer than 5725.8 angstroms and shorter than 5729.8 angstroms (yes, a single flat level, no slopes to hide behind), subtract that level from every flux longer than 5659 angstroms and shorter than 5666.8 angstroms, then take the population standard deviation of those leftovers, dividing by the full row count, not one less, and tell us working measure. 1.3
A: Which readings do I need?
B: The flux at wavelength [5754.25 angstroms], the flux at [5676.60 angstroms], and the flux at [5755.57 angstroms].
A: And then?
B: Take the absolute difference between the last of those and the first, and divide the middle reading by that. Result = 16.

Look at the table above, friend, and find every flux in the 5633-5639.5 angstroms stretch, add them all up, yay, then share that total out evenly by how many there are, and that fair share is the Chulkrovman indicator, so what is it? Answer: 13.0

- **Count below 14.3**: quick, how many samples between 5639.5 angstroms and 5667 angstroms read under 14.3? 13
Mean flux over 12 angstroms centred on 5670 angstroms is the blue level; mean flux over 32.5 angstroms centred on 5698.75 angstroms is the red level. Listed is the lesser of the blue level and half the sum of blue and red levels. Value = 14.1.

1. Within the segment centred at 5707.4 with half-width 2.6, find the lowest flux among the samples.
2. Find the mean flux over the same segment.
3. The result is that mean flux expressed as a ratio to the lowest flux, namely 1.124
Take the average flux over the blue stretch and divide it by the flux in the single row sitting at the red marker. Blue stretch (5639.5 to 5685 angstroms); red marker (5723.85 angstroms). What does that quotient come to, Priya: 1.12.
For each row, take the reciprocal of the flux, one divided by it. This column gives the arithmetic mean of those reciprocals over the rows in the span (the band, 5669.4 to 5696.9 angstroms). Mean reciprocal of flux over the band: 0.0723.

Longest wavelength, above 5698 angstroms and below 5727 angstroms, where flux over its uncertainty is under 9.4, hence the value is 5723.85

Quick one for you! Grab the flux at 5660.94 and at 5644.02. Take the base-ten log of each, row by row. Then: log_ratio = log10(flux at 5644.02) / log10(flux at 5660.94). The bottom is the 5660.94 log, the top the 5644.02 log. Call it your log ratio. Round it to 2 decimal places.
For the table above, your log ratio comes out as 1.03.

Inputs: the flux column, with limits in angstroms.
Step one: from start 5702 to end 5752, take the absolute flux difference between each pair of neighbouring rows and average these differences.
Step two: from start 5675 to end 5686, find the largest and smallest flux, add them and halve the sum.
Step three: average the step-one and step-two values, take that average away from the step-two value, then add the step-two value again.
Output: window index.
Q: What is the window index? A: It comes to 18.1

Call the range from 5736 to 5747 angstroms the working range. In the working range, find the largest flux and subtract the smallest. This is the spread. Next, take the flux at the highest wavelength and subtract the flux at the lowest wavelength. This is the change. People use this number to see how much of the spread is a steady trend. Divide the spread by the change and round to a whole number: 3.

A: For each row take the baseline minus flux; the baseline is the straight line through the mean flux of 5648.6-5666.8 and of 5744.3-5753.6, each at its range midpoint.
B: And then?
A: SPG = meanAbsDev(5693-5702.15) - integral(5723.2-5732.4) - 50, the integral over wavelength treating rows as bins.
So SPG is -47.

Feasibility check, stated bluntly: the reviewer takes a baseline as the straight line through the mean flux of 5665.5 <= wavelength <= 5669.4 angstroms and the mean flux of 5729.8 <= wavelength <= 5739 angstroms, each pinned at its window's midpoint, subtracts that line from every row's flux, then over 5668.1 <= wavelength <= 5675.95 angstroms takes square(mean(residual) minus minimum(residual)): 5.4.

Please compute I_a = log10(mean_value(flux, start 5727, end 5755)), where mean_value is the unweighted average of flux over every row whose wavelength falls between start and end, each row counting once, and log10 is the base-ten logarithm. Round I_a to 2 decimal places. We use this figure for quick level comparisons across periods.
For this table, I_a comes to 1.15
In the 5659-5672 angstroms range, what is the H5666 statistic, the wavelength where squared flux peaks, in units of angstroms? 5671.38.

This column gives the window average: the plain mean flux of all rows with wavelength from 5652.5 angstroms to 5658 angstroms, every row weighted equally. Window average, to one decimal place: 13.5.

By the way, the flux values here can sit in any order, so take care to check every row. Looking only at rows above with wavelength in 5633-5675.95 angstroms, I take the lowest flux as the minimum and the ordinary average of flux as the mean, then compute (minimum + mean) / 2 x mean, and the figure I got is 168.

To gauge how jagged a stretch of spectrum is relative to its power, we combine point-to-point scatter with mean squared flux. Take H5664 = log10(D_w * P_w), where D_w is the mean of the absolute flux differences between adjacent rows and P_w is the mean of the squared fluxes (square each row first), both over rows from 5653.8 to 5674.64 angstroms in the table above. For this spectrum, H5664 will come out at 2.56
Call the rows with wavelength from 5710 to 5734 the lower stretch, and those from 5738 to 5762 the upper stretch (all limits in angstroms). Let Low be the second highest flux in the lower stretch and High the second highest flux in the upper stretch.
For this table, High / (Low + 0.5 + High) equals 0.514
